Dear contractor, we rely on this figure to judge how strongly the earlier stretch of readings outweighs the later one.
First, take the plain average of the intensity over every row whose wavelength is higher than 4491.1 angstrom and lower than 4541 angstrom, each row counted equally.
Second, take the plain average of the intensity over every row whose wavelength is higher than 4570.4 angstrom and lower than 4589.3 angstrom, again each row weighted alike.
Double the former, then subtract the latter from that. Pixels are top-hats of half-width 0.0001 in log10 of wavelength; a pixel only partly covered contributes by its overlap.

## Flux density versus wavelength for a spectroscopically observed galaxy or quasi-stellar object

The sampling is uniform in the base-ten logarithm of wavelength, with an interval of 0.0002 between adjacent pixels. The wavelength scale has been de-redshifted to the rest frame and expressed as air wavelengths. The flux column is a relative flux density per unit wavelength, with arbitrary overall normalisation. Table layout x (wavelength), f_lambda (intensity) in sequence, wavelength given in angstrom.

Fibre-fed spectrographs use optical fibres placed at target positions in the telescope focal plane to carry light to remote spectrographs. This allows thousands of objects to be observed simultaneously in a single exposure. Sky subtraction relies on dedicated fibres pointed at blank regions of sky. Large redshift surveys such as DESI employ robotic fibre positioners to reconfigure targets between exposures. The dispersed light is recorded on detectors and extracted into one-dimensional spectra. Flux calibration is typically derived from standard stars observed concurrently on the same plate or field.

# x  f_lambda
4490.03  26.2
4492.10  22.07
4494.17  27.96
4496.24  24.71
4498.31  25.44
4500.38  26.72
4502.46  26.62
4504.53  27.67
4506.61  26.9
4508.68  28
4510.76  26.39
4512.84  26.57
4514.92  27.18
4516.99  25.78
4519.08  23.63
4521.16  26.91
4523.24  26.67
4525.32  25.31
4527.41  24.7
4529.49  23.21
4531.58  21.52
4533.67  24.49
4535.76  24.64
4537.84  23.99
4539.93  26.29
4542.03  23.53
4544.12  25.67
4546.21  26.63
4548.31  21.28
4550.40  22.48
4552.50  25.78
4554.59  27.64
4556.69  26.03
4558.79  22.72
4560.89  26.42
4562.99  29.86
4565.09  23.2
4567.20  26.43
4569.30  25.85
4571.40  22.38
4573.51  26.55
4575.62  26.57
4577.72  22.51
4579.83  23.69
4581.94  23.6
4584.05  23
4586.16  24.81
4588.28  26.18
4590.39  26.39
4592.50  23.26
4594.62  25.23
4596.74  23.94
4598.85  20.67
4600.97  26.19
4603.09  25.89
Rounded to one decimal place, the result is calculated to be 26.7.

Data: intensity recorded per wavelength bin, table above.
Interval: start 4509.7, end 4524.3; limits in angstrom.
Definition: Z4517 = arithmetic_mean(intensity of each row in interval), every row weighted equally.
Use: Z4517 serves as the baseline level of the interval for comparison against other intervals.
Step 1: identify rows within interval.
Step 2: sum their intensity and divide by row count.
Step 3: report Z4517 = 26.2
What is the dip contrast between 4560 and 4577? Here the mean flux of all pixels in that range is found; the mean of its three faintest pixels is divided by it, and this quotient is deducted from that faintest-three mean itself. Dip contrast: 22.9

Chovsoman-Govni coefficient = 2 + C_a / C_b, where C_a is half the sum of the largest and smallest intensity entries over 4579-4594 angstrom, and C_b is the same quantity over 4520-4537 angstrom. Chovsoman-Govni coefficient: 3.02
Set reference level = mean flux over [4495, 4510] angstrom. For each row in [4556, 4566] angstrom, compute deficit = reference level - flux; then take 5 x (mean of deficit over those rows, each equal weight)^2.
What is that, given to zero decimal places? 4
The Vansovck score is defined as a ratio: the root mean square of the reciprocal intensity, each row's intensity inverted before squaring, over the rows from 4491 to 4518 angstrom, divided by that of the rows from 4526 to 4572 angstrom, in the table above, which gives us 0.937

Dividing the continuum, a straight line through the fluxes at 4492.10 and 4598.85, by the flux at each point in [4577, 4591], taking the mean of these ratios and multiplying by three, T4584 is 2.58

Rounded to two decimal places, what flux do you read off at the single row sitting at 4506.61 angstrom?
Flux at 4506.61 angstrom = 26.90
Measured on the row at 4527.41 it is 24.70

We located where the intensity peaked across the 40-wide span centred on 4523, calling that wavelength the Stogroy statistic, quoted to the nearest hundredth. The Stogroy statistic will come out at 4508.68 angstrom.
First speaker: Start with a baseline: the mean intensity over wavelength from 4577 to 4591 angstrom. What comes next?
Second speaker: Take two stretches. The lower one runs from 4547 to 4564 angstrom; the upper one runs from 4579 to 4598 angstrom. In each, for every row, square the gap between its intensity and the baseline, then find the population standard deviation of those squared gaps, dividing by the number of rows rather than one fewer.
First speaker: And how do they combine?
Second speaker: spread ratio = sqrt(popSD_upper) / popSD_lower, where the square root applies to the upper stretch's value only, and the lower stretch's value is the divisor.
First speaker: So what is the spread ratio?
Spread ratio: 0.13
